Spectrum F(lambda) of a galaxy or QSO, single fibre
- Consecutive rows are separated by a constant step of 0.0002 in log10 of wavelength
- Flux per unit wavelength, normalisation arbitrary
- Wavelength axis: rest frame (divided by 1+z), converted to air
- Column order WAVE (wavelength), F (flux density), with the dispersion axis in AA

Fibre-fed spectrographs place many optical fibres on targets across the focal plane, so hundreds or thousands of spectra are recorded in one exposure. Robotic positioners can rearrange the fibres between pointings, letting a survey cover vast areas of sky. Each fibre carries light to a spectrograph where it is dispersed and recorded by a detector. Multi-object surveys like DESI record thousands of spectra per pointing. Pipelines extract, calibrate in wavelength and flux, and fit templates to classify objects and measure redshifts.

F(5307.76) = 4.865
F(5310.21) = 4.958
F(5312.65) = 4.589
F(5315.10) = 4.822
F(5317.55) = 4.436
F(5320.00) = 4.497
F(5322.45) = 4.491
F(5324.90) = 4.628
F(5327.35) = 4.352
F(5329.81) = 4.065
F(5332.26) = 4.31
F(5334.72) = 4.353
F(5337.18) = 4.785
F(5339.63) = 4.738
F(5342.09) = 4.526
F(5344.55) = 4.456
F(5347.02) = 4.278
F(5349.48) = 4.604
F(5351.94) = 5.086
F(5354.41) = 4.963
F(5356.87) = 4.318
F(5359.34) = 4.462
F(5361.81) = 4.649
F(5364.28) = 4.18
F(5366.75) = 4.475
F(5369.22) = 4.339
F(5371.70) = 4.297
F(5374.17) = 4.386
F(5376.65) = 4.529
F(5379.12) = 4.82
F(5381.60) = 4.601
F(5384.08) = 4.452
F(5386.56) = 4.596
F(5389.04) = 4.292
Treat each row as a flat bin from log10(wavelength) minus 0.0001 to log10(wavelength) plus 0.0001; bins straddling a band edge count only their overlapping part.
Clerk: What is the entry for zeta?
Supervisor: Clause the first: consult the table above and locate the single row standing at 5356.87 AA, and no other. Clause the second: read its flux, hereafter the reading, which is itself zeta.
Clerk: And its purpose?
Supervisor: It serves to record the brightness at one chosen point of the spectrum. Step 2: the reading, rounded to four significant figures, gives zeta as 4.318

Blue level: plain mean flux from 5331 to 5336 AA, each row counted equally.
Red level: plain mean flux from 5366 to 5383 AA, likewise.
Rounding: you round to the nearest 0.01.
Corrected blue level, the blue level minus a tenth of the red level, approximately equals 3.88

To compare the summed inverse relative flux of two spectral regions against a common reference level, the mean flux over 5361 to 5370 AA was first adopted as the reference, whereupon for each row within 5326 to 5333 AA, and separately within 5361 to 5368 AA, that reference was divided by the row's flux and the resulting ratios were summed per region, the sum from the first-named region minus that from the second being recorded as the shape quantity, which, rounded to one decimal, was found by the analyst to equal 0.1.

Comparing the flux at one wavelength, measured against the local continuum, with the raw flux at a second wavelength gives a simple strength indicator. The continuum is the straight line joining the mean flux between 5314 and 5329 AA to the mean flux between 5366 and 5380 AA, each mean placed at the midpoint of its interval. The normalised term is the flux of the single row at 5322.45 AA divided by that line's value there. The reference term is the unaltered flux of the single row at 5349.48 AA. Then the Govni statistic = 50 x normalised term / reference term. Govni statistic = 10.8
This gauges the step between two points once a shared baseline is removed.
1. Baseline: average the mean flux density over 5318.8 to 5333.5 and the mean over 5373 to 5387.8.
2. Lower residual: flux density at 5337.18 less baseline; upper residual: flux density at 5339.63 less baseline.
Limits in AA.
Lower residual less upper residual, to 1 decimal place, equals 0.0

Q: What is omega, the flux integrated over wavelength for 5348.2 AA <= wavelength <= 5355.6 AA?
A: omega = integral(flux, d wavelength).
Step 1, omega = 36.1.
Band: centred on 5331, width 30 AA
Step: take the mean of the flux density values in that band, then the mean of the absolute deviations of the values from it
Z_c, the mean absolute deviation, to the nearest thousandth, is 0.141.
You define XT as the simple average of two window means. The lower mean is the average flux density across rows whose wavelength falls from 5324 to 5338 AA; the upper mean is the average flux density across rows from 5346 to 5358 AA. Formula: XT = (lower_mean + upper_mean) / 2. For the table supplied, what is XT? 4.53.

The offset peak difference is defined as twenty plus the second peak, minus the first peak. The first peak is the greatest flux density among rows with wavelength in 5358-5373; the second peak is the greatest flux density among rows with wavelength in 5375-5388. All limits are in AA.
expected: 20.2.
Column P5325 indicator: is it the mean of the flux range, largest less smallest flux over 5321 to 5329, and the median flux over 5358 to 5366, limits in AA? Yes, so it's 2.37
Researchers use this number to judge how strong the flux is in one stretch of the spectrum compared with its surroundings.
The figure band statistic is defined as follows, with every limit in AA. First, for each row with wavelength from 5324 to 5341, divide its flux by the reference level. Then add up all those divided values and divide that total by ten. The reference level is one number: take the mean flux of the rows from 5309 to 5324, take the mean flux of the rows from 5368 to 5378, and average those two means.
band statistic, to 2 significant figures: 0.69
